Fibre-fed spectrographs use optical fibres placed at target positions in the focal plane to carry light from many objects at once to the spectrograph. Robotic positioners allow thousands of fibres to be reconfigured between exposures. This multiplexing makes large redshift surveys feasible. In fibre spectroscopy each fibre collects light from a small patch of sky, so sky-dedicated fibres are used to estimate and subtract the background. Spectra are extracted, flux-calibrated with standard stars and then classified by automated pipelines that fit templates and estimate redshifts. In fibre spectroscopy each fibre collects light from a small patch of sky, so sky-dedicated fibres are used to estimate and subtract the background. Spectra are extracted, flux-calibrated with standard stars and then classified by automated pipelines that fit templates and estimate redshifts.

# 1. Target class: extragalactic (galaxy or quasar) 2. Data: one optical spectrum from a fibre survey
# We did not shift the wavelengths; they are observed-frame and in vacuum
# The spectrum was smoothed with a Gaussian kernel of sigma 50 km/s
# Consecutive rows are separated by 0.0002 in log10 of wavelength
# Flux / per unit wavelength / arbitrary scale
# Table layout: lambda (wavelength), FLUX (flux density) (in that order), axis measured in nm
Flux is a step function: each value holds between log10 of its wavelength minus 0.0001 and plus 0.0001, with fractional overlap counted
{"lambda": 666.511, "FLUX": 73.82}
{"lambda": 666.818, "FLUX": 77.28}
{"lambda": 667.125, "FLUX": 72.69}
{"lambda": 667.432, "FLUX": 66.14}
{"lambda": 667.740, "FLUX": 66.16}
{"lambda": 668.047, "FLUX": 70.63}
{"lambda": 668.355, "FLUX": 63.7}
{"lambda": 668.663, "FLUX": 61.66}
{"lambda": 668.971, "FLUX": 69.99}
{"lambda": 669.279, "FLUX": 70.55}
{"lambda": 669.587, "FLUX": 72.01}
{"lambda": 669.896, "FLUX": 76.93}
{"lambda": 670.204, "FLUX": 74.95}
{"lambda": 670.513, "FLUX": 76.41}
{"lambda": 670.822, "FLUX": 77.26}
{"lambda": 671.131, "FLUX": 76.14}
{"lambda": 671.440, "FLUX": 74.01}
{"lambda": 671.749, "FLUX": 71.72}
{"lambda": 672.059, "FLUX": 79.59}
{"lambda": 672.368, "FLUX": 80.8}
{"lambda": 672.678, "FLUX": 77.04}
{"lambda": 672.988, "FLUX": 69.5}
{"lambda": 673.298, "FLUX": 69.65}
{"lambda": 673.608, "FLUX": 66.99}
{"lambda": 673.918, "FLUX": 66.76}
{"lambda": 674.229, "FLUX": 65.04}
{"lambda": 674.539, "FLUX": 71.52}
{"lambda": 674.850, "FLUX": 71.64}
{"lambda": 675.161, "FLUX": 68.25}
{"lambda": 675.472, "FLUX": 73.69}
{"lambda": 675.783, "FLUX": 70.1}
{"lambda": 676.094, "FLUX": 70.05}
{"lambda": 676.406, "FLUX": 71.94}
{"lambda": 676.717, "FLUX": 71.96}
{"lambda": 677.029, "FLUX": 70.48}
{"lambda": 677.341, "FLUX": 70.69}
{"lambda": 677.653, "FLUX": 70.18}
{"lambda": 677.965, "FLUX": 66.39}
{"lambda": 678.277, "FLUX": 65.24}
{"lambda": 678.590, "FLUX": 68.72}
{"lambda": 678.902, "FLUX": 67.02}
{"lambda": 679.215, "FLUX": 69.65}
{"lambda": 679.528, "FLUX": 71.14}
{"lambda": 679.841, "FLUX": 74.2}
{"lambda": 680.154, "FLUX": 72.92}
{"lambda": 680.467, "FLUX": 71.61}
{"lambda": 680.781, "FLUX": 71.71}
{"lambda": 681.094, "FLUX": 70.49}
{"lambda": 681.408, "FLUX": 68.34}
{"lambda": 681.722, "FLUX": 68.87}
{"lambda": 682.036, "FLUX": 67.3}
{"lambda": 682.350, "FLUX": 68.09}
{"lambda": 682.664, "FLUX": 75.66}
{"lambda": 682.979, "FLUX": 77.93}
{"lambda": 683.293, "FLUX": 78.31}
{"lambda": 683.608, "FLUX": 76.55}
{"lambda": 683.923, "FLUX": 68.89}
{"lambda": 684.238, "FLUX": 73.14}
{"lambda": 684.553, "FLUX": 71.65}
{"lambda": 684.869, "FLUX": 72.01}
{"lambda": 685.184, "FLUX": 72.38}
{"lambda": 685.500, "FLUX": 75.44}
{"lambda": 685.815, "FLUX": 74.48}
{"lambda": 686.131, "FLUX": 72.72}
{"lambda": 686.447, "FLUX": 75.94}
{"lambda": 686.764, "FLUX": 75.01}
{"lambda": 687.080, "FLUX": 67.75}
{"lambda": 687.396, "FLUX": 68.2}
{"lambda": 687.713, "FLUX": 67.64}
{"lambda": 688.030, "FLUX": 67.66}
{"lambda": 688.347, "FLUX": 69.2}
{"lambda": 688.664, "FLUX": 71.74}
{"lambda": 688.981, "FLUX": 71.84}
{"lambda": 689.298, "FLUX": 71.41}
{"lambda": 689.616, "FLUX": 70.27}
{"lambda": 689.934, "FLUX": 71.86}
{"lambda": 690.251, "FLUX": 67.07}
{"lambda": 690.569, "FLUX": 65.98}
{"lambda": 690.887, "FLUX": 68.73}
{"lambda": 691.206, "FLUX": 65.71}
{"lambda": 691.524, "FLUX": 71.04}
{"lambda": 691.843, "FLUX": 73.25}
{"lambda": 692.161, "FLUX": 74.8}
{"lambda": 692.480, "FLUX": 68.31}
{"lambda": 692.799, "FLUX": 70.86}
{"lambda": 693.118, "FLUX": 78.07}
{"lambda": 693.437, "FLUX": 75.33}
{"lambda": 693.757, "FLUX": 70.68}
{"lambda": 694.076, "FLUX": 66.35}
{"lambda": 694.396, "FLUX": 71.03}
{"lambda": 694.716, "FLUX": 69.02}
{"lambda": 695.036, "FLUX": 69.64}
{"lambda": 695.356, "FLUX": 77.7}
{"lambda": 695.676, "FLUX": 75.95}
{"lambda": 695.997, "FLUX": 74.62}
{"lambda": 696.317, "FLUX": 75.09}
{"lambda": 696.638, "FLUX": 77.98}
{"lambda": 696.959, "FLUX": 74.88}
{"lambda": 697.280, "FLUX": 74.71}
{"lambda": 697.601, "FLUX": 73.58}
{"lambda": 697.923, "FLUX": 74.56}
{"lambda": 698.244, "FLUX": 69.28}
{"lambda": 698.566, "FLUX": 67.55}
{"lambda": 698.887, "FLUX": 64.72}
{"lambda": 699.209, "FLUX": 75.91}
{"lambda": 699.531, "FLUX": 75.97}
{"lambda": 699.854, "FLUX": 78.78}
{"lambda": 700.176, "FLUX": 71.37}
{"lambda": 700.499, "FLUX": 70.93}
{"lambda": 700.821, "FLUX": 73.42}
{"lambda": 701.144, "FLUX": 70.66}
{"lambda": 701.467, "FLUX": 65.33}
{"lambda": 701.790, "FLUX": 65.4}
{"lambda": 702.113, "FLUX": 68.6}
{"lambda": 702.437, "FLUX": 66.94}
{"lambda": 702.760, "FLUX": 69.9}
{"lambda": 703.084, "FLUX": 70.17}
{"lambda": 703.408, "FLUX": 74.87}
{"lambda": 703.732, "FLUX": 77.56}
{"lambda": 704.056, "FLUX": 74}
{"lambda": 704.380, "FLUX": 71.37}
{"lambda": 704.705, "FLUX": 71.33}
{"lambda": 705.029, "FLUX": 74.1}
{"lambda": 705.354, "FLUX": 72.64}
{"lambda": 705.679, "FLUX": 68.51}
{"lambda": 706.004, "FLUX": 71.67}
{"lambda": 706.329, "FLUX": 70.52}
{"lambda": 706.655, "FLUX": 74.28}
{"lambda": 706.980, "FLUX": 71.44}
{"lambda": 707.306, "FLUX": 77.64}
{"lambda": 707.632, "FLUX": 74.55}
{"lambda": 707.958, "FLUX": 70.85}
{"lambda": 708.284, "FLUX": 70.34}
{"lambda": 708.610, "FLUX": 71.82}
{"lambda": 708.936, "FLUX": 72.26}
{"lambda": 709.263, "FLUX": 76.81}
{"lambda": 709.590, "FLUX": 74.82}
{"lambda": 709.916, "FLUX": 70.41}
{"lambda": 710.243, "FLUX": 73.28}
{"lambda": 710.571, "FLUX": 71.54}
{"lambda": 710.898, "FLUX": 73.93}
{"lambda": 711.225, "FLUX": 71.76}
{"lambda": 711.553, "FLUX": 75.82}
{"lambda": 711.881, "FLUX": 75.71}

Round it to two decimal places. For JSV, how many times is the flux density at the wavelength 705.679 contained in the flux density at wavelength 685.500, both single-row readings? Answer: 1.10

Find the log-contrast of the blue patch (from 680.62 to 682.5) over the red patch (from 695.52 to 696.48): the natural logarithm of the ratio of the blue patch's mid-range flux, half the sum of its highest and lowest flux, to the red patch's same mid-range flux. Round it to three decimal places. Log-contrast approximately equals -0.080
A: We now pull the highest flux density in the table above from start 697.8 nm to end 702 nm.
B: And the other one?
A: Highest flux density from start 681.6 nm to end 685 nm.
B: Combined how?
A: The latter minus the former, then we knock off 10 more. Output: -10.5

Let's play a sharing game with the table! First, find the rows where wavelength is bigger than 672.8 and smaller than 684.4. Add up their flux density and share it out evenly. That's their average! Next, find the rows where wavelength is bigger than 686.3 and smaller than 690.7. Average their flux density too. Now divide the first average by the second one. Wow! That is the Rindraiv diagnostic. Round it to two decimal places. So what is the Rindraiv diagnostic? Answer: 1.01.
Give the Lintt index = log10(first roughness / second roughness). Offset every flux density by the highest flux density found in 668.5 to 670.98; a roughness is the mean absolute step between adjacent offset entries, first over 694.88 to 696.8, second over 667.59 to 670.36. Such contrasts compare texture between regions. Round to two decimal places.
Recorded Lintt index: -0.12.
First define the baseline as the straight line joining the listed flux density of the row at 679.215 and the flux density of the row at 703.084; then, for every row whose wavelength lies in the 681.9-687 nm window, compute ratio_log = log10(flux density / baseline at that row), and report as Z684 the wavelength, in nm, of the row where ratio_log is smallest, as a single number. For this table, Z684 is 682.036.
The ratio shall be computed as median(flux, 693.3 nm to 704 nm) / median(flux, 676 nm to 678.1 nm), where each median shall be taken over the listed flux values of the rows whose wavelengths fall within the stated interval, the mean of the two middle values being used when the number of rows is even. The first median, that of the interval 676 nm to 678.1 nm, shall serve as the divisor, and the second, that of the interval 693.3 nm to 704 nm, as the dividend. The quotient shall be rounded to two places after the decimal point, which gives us 1.01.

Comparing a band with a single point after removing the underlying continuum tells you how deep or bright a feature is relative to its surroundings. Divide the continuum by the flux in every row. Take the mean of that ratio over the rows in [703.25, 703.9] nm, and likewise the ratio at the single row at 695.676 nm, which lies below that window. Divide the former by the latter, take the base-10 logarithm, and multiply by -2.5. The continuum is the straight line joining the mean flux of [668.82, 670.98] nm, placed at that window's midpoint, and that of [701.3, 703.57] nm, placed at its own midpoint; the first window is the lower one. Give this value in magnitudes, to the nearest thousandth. 0.023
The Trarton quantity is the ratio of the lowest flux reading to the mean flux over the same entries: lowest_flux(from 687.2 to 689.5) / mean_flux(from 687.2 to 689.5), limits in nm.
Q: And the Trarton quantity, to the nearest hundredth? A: 0.97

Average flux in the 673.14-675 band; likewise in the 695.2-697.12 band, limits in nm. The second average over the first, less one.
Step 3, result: 0.11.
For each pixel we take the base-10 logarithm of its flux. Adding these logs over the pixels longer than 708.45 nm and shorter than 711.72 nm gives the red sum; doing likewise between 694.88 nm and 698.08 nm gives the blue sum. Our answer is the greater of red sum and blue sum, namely 18.74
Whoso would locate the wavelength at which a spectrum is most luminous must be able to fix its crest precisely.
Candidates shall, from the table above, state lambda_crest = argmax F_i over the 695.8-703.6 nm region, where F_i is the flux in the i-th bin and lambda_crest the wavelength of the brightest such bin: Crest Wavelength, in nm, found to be 699.854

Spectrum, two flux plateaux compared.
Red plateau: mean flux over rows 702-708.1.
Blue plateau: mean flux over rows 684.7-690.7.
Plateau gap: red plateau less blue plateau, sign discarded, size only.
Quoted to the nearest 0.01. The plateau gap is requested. 1.18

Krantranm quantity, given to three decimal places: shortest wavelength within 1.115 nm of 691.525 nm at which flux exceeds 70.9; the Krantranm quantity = 691.524 nm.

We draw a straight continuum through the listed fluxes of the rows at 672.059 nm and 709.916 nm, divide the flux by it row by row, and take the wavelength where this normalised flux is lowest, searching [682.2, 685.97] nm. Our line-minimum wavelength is 682.350 nm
